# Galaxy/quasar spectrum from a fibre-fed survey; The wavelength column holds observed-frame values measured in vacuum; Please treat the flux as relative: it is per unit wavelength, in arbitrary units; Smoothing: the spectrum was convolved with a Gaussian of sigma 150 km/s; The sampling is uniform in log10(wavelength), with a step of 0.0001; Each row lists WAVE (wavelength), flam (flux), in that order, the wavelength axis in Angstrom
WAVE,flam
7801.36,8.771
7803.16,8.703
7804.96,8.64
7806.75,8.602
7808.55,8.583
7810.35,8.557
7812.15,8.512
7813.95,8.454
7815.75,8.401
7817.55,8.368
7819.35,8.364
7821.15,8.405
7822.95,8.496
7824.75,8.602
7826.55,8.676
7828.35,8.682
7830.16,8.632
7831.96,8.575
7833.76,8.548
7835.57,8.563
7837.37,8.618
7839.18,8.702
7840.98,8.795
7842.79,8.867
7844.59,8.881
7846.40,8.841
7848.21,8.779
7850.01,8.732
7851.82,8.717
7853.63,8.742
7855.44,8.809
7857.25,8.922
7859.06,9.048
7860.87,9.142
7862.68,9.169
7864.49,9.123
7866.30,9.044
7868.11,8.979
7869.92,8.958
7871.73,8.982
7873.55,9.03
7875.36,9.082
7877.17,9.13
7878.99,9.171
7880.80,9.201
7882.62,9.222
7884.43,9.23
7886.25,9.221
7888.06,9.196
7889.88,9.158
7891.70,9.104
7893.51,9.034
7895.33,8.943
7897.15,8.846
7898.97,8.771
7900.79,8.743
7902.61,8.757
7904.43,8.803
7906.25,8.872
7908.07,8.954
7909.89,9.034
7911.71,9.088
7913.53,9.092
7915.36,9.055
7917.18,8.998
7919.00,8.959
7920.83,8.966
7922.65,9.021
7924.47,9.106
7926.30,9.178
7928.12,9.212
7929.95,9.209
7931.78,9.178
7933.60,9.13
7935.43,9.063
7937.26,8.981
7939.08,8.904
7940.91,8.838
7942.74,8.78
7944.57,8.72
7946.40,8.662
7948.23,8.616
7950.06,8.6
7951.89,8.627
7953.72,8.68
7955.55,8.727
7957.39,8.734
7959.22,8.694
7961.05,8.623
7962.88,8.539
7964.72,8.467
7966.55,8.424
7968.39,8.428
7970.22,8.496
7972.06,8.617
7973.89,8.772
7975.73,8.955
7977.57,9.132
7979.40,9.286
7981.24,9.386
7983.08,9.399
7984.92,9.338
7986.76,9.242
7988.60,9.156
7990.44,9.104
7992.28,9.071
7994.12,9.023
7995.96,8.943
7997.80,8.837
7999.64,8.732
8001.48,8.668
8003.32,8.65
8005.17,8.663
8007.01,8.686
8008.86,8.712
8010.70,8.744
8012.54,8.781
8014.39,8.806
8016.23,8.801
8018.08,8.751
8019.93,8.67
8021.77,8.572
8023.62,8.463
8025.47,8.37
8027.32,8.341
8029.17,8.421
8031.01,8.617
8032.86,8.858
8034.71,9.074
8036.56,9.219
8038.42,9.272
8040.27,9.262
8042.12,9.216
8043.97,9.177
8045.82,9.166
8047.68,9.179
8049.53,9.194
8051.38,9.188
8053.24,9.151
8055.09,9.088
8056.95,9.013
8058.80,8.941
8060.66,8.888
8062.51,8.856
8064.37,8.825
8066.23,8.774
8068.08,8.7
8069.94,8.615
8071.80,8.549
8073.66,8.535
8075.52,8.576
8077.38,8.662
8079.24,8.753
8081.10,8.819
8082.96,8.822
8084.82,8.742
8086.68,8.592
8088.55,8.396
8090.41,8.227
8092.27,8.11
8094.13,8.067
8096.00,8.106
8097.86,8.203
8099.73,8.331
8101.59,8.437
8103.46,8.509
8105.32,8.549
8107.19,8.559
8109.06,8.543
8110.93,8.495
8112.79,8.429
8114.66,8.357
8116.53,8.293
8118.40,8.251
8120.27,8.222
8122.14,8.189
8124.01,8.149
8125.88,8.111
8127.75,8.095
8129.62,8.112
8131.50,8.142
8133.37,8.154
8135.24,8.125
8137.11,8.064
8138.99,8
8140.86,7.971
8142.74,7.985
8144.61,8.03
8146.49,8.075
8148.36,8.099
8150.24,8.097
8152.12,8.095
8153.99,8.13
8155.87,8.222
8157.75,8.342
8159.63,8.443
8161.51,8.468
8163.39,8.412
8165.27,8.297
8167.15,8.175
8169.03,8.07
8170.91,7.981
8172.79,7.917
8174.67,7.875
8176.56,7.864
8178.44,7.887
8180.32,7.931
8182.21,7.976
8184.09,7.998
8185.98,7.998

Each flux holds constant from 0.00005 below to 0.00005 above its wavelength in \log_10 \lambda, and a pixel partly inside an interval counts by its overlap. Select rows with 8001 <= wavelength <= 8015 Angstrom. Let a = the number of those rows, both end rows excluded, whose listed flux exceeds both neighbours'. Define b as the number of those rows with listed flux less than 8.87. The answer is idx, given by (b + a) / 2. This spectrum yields 4.0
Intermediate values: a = 0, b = 8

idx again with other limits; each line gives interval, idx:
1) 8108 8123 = 4.0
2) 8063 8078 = 4.0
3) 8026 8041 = 2.5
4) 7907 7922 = 0.5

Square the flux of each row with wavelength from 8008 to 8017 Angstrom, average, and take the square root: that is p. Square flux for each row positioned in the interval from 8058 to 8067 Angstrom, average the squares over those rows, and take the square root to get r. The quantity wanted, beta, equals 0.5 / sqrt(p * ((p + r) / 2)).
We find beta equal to 0.0569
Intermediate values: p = 8.8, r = 8.86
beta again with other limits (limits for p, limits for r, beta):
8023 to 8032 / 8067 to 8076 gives 0.0590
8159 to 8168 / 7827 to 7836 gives 0.0594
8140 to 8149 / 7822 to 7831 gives 0.0611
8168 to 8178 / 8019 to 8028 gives 0.0619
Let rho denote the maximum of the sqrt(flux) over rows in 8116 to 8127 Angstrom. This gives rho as 2.88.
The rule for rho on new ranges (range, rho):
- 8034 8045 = 3.04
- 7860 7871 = 3.03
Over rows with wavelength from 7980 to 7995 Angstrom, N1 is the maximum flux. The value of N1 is 9.399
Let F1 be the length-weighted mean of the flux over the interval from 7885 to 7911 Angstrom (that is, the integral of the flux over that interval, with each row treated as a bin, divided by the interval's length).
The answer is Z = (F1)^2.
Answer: 80.3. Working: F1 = 8.96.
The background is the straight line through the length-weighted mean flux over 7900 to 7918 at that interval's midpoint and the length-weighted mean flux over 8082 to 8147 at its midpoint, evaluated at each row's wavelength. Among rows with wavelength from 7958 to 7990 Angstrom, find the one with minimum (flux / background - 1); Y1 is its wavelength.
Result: 7966.55 Angstrom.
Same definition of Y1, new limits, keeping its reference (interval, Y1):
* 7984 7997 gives 7995.96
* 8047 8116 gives 8094.13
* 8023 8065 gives 8027.32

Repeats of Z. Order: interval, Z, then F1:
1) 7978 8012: 80.7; 8.98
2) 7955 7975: 73.8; 8.59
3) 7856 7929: 81.7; 9.04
